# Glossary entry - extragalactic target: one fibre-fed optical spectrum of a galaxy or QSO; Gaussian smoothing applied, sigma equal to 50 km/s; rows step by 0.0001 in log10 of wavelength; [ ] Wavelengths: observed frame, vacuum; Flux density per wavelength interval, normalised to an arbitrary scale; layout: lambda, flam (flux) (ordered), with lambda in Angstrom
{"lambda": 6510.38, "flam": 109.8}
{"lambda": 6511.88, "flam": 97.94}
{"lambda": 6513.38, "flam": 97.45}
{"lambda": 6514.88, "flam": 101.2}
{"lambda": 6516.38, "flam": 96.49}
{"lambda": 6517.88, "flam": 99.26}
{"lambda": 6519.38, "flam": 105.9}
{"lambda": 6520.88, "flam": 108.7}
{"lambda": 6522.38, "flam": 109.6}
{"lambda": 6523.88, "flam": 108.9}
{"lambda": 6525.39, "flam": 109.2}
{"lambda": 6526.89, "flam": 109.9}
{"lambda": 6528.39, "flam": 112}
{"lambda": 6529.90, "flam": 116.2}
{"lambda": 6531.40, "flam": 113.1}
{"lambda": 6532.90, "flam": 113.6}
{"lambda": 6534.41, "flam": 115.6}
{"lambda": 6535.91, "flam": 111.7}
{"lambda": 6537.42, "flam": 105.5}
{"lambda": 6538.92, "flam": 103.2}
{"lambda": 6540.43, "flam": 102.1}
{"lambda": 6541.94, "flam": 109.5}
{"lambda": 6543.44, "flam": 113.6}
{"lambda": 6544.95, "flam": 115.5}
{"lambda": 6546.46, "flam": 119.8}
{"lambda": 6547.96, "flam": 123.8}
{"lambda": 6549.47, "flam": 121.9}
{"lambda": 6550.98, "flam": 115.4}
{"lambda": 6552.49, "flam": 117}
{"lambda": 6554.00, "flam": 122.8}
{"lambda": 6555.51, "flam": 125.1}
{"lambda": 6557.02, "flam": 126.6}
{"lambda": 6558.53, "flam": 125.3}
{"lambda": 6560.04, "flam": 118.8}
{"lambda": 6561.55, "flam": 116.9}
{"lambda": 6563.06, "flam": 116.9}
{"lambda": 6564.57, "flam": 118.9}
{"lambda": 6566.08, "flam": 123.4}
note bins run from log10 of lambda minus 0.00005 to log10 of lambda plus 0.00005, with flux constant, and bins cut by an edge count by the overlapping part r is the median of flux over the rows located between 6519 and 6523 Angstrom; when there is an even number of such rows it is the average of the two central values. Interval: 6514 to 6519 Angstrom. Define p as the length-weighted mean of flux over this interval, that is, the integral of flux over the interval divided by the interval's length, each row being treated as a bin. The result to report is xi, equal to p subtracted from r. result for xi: 9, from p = 99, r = 109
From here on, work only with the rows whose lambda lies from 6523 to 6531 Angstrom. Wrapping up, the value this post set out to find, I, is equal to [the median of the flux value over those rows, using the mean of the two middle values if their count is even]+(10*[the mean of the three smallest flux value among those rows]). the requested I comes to 1203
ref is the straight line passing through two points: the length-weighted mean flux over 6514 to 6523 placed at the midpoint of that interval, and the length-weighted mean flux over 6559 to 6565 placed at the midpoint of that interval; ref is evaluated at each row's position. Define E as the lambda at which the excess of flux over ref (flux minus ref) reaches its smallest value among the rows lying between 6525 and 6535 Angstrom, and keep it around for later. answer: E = 6525.39 Angstrom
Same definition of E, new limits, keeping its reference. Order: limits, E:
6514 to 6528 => 6516.38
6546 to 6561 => 6550.98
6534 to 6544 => 6540.43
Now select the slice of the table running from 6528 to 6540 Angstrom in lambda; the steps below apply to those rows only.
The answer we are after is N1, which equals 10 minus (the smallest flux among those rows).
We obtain -93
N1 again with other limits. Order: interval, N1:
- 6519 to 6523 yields -96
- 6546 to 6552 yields -105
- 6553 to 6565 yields -107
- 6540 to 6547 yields -92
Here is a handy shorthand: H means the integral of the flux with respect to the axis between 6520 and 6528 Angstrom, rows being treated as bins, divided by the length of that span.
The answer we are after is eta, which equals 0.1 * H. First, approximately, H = 109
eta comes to 10.9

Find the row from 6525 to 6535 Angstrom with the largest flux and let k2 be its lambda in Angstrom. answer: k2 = 6529.90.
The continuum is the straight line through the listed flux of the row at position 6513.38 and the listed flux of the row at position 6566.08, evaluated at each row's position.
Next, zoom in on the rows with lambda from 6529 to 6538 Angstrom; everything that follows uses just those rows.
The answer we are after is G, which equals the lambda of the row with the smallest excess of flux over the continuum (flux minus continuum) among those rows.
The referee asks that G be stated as 6537.42 Angstrom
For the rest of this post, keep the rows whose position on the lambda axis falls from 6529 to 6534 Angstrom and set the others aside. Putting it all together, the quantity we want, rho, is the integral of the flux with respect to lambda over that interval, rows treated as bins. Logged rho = 571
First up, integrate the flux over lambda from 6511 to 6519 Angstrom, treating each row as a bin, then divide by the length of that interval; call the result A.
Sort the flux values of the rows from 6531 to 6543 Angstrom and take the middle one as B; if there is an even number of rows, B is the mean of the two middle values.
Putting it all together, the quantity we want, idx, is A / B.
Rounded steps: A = 99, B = 111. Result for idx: 0.90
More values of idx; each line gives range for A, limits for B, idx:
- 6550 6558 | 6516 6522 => 1.18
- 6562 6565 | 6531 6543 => 1.06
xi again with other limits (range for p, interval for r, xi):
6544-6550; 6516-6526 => -11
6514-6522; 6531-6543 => 8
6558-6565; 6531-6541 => -8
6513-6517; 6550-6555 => 18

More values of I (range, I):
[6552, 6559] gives 1341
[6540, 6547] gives 1198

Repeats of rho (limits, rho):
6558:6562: 481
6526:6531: 563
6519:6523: 433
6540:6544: 435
